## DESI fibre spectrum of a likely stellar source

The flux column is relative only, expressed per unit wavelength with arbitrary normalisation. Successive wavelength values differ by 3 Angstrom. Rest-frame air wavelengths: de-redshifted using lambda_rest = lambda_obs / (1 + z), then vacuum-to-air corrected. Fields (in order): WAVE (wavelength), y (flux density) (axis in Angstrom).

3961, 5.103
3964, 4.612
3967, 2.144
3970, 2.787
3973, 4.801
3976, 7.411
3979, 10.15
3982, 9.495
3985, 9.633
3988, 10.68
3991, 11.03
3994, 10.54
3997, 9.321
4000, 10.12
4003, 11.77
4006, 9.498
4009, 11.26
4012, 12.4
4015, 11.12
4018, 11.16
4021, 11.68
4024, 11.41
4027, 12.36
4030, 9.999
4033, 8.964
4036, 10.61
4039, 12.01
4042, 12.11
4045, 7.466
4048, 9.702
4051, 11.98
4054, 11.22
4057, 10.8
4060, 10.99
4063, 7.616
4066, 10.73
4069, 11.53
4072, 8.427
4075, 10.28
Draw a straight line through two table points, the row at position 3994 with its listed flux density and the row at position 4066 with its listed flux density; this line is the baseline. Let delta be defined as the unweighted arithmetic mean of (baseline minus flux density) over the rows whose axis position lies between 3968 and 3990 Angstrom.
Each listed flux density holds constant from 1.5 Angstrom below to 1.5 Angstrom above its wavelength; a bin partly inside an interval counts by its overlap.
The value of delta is 2.6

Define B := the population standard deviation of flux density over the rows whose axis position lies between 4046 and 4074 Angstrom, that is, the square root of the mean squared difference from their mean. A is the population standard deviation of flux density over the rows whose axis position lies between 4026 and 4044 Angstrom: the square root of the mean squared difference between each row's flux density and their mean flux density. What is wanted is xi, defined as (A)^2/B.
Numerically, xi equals 1.1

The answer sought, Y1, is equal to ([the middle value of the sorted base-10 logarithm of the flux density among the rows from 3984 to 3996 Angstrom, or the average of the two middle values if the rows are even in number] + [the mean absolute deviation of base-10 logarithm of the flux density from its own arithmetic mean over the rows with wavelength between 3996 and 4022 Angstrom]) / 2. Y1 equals 0.530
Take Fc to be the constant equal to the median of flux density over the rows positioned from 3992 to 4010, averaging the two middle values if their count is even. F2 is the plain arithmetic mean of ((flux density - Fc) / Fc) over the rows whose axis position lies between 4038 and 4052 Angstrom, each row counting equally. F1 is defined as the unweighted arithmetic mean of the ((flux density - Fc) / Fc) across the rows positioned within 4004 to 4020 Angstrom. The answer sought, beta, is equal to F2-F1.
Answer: -0.04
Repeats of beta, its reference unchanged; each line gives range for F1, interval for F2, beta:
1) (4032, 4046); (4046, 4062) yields 0.07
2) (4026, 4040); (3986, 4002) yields -0.04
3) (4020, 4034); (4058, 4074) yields -0.10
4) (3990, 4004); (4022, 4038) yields 0.01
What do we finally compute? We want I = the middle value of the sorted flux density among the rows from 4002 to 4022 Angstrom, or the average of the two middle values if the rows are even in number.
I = 11.3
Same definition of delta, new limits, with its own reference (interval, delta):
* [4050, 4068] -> 0.2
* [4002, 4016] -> -0.6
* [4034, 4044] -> -0.9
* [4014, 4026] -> -0.7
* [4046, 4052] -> -0.2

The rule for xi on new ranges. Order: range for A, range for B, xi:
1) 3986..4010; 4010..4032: 0.8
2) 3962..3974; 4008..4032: 1.8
